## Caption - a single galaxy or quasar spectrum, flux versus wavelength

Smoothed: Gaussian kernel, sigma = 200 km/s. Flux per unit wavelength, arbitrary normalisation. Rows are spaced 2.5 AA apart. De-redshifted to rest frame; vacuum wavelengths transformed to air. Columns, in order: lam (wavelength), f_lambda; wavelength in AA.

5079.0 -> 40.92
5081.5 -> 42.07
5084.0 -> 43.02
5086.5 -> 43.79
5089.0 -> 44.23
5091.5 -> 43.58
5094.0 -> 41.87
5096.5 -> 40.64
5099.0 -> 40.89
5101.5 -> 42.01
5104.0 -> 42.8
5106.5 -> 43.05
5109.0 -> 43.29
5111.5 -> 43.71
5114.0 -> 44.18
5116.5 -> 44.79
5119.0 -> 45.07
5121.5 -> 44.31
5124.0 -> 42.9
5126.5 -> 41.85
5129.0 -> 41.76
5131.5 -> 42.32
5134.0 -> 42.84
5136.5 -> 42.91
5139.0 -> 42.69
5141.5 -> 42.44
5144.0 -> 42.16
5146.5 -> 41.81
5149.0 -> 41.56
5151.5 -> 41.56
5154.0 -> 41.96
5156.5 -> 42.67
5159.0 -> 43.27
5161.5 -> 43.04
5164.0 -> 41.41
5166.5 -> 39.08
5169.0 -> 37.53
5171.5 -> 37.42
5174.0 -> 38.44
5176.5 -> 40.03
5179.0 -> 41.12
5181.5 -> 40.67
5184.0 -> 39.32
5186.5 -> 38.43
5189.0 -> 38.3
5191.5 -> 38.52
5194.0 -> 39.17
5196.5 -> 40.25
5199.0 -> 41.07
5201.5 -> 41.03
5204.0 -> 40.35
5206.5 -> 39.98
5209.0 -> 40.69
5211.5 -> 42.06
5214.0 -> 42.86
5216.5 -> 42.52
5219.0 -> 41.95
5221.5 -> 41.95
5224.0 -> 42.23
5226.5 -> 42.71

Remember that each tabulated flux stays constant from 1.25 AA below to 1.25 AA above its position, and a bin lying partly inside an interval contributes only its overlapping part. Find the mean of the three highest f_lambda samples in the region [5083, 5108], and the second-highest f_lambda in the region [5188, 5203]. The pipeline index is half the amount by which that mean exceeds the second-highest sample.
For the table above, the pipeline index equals 1.42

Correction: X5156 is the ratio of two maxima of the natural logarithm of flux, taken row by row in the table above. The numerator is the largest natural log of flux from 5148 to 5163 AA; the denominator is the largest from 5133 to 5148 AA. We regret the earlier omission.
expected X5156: 1.00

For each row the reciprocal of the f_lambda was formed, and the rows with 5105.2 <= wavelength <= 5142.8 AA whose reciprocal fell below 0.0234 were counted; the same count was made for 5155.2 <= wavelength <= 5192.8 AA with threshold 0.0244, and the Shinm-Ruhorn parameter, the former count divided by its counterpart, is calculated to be 2.0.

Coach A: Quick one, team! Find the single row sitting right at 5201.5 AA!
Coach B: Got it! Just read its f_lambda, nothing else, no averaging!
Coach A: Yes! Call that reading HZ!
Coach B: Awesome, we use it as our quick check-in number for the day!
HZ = 41.03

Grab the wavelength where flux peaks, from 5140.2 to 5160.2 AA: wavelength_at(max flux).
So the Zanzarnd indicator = 5159.0 AA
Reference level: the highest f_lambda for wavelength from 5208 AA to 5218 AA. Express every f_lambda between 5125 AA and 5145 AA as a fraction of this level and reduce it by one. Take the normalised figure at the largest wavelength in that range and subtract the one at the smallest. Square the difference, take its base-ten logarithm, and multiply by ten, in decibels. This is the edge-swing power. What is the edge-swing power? -43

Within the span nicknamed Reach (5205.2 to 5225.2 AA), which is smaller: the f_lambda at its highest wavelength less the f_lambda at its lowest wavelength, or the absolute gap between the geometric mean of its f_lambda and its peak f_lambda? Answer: 1.1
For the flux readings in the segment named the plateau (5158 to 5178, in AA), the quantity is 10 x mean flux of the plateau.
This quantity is 400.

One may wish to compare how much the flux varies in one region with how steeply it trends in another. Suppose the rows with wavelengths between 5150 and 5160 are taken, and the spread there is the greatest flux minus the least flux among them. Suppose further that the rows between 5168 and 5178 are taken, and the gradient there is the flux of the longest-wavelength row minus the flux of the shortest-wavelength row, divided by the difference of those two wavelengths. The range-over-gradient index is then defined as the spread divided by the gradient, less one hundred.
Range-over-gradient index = -95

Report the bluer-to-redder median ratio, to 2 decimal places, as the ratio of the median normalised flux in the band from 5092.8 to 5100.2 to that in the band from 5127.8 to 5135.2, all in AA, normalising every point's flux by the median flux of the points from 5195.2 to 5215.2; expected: 0.97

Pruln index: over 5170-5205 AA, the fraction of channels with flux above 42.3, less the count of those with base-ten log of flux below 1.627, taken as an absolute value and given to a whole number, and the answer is 14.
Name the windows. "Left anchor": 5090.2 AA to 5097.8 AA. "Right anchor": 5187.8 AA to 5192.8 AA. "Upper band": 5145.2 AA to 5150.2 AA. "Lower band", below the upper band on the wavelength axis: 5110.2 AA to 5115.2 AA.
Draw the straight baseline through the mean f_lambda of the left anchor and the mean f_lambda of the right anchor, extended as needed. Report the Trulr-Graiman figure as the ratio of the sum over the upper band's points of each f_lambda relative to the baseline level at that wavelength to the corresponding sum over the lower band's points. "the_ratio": 0.98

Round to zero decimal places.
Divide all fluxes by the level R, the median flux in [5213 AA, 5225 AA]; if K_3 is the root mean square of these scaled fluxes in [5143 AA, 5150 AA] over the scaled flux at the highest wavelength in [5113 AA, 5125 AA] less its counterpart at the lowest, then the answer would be -33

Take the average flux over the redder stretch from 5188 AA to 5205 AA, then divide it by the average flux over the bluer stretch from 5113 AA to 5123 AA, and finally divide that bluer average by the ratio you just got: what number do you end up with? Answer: 50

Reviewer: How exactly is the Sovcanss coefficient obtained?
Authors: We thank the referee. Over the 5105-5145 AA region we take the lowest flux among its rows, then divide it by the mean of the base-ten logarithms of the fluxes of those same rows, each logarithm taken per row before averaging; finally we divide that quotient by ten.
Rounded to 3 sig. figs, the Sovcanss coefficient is 2.55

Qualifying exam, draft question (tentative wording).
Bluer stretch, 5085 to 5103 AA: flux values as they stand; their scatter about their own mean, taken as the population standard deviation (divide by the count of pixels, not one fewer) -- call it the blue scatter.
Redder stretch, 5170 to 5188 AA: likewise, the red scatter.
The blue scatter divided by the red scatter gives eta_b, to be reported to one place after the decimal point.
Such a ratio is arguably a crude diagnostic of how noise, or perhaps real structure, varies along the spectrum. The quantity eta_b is 1.1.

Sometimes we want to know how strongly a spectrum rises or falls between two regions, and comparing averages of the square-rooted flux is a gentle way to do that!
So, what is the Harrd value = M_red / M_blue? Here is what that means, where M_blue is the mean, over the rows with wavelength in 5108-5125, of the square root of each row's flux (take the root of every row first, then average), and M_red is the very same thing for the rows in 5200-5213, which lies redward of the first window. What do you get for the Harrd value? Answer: 0.96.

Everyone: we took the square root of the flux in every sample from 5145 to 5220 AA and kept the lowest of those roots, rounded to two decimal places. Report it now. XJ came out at 6.12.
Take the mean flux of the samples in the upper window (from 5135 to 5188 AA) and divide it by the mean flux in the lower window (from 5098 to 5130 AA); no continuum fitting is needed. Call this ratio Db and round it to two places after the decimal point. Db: 0.95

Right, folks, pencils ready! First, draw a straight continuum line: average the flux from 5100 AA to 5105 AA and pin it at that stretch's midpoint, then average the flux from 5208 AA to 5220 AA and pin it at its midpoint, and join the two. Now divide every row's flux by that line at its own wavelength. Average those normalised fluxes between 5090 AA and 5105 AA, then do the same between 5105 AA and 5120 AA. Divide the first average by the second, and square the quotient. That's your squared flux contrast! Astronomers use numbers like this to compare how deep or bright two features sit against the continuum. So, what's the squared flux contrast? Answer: 0.91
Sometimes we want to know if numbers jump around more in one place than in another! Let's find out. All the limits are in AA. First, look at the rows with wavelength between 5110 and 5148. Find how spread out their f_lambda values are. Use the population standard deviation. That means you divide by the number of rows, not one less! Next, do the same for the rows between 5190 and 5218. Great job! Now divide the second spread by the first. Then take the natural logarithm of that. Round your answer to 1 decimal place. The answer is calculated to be 0.2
